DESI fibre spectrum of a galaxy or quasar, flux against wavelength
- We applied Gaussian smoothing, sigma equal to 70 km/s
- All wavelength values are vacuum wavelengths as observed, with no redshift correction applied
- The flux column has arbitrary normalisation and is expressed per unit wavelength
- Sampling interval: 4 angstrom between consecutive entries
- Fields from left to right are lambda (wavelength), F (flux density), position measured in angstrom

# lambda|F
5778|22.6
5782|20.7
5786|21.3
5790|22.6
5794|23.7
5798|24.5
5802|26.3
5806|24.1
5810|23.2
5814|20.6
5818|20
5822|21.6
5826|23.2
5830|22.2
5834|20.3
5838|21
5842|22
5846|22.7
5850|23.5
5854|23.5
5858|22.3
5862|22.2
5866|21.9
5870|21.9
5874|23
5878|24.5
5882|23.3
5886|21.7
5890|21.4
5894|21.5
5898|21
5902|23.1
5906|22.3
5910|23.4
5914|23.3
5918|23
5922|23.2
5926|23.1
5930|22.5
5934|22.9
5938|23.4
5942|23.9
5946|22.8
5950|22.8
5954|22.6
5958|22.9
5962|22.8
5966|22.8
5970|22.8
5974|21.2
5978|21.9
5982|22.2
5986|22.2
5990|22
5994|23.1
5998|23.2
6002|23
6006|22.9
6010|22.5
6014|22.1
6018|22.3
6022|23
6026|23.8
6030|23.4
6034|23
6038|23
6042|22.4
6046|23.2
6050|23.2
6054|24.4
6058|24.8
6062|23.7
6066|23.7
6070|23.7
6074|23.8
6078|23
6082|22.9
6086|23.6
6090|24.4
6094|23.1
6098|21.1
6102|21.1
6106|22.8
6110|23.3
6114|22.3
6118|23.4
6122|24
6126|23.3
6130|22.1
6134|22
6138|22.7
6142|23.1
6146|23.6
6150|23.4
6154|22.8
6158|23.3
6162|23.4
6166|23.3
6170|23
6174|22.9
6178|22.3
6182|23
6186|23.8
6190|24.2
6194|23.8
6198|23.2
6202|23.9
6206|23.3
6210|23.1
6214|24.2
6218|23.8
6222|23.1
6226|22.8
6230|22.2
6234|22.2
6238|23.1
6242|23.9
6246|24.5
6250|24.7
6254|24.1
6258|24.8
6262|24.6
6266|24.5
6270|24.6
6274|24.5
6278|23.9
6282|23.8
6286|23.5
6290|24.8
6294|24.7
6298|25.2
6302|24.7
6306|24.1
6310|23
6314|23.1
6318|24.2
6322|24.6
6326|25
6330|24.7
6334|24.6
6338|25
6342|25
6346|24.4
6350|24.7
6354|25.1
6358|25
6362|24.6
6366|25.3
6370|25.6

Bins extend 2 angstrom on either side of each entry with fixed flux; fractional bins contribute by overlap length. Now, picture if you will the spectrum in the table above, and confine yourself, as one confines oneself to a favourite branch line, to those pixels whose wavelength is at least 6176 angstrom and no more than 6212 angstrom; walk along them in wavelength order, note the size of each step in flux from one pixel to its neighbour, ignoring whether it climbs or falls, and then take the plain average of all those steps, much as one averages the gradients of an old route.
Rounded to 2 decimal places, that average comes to 0.55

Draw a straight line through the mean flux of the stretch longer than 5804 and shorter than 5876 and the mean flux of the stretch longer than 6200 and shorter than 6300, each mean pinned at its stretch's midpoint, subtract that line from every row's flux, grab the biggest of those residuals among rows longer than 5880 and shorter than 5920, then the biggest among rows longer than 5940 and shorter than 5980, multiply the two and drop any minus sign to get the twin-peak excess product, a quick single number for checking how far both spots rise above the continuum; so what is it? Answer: 1.22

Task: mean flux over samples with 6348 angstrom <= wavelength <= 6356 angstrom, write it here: 24.9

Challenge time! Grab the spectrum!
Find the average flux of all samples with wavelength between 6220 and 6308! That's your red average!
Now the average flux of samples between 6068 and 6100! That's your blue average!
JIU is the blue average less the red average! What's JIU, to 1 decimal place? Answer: -0.8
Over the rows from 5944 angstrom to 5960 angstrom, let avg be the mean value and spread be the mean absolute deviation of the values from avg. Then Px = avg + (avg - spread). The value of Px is 45.5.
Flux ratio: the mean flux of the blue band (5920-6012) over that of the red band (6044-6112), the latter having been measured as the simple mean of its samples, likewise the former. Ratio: 0.976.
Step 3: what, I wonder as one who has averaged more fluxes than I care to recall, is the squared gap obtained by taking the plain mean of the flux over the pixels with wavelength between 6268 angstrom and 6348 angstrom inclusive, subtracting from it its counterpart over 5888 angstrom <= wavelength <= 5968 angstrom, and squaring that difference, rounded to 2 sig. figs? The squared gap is 2.7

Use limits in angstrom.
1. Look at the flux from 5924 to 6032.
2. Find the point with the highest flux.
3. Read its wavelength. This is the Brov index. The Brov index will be 5942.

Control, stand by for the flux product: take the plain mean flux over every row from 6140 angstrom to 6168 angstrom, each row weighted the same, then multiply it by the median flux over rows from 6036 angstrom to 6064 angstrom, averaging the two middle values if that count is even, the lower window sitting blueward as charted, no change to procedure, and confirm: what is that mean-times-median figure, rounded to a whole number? 540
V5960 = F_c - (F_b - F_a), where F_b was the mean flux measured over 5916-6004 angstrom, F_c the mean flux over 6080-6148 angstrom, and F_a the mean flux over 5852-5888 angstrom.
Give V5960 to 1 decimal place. 22.8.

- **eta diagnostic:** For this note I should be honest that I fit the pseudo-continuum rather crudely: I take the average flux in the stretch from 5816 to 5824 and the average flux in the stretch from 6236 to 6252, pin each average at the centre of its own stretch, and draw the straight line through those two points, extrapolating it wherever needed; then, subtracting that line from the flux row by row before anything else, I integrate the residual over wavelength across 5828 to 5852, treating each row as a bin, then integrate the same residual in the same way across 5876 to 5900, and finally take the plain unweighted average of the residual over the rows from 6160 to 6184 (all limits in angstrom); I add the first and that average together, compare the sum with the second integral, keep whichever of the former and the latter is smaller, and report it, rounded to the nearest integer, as 22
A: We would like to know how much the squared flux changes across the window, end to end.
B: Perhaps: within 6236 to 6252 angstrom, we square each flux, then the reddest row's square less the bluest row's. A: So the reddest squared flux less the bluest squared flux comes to 76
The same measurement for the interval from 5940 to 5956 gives -60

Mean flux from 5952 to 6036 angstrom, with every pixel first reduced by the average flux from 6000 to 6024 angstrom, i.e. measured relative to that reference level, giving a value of 0.0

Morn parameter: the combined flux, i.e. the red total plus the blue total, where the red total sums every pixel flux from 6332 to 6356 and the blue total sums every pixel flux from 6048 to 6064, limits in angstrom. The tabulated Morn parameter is 245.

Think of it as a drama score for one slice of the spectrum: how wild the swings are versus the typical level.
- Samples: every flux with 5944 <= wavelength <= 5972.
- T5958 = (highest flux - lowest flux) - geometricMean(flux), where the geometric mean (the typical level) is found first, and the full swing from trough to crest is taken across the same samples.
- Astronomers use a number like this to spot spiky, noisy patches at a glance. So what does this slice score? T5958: -22.5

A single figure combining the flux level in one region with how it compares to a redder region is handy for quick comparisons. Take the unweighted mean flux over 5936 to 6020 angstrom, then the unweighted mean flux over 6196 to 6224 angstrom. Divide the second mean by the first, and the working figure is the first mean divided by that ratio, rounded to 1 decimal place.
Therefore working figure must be 21.8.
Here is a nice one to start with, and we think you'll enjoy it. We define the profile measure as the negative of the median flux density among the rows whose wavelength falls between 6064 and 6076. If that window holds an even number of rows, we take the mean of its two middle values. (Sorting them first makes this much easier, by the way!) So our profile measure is -23.7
